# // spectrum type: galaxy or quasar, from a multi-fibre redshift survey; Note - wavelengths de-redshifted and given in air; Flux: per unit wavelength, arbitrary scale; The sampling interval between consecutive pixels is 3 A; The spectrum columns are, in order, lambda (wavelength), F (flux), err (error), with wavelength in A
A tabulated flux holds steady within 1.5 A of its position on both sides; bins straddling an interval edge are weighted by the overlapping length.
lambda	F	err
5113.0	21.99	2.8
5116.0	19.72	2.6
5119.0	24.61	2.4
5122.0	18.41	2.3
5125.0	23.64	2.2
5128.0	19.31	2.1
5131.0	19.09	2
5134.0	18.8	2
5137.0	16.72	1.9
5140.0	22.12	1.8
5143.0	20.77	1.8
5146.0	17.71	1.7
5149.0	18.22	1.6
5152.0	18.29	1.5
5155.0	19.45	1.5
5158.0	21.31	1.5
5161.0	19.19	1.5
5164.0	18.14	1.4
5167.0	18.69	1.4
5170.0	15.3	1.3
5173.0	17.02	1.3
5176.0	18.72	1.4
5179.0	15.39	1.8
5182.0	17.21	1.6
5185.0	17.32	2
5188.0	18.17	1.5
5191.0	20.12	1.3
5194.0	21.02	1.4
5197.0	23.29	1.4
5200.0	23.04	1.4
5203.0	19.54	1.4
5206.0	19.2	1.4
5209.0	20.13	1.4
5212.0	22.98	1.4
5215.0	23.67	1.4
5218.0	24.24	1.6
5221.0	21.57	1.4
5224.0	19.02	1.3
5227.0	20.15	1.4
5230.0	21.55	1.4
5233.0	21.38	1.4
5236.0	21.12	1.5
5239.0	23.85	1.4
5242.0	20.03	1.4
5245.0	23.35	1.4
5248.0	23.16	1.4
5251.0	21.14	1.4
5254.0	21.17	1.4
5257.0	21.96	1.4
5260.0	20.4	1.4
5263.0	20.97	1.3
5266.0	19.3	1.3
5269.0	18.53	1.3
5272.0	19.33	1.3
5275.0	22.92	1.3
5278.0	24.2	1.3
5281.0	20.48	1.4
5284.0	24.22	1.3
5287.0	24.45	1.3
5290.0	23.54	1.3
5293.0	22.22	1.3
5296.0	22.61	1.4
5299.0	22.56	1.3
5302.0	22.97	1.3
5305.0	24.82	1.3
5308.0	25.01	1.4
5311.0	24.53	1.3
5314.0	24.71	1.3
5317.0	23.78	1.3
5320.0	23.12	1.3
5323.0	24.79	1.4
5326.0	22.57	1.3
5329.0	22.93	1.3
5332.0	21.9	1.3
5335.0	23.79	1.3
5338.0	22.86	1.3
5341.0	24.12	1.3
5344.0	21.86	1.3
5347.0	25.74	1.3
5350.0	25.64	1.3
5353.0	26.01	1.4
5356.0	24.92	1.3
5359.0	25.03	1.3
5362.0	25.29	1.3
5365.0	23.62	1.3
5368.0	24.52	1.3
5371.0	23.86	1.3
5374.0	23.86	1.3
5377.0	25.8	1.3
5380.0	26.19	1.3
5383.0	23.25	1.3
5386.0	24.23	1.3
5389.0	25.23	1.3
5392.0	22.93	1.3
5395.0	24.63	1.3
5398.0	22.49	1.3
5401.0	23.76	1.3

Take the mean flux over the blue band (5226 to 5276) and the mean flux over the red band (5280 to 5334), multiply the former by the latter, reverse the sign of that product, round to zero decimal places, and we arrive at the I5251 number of -496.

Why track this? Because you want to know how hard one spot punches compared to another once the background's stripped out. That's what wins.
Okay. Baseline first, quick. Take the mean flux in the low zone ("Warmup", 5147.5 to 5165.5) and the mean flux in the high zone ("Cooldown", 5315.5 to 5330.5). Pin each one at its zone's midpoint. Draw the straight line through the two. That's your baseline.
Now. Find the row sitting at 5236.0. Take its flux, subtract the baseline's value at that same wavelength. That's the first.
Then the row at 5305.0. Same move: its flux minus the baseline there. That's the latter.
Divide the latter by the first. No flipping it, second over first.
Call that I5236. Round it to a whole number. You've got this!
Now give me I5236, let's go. -36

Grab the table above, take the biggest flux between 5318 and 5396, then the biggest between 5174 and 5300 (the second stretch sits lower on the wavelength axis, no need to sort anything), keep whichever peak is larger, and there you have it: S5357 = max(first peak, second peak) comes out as 26.2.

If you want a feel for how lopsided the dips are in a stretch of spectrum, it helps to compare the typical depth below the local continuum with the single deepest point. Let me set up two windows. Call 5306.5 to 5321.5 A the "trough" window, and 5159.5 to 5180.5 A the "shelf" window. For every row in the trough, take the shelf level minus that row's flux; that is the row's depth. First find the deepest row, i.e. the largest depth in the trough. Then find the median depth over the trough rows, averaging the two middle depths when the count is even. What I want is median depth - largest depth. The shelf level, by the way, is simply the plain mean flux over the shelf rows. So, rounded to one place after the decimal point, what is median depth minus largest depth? -1.4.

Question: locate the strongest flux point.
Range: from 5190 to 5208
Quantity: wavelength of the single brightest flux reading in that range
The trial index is 5197.0 A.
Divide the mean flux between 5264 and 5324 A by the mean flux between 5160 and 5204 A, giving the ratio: 1.22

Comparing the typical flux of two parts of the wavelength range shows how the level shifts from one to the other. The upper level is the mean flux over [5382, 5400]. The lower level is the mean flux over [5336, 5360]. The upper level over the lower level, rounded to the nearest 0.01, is 0.97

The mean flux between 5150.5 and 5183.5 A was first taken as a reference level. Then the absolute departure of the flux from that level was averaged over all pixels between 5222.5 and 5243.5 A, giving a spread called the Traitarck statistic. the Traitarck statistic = 2.9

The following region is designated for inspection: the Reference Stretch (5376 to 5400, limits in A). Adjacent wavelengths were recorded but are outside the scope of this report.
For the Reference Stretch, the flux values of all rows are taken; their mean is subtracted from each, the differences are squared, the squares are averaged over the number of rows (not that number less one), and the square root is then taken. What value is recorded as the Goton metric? 1.28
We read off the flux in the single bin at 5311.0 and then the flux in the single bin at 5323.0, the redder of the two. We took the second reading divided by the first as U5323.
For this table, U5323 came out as 1.0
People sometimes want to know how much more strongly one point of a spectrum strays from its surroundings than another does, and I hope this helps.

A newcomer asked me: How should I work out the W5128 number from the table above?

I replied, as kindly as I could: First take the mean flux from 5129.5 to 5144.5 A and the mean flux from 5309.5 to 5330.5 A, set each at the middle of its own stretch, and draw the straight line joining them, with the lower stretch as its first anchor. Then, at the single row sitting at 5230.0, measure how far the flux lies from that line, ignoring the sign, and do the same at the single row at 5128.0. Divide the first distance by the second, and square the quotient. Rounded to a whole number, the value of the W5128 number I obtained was 37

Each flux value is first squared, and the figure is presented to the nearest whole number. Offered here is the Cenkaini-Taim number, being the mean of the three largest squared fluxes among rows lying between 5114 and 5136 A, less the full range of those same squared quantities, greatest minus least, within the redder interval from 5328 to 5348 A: 333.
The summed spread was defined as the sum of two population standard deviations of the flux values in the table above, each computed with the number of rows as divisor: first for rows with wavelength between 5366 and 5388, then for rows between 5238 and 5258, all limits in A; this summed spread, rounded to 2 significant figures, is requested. 2.3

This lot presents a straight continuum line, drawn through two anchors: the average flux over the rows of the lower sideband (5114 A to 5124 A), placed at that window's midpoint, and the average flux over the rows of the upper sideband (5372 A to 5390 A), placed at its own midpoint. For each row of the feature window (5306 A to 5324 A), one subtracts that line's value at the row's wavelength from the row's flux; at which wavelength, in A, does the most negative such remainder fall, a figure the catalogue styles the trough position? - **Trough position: 5320.0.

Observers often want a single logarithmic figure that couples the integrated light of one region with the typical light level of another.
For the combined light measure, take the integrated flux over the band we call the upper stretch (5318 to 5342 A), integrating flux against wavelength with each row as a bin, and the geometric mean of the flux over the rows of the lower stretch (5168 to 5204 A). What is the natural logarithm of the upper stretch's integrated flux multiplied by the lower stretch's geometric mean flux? 9.25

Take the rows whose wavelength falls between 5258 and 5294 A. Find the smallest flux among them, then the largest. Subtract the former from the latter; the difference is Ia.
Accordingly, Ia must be 5.9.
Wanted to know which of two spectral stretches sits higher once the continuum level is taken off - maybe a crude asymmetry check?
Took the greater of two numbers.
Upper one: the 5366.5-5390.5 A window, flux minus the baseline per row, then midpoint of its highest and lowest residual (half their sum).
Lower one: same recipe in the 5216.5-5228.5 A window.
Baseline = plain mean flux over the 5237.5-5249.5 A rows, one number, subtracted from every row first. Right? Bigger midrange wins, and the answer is 2.1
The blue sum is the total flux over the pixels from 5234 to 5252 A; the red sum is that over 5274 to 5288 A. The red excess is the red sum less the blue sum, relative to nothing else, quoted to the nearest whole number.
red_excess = -16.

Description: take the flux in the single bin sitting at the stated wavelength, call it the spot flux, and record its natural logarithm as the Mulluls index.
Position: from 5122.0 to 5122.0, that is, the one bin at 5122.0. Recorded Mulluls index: 2.91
